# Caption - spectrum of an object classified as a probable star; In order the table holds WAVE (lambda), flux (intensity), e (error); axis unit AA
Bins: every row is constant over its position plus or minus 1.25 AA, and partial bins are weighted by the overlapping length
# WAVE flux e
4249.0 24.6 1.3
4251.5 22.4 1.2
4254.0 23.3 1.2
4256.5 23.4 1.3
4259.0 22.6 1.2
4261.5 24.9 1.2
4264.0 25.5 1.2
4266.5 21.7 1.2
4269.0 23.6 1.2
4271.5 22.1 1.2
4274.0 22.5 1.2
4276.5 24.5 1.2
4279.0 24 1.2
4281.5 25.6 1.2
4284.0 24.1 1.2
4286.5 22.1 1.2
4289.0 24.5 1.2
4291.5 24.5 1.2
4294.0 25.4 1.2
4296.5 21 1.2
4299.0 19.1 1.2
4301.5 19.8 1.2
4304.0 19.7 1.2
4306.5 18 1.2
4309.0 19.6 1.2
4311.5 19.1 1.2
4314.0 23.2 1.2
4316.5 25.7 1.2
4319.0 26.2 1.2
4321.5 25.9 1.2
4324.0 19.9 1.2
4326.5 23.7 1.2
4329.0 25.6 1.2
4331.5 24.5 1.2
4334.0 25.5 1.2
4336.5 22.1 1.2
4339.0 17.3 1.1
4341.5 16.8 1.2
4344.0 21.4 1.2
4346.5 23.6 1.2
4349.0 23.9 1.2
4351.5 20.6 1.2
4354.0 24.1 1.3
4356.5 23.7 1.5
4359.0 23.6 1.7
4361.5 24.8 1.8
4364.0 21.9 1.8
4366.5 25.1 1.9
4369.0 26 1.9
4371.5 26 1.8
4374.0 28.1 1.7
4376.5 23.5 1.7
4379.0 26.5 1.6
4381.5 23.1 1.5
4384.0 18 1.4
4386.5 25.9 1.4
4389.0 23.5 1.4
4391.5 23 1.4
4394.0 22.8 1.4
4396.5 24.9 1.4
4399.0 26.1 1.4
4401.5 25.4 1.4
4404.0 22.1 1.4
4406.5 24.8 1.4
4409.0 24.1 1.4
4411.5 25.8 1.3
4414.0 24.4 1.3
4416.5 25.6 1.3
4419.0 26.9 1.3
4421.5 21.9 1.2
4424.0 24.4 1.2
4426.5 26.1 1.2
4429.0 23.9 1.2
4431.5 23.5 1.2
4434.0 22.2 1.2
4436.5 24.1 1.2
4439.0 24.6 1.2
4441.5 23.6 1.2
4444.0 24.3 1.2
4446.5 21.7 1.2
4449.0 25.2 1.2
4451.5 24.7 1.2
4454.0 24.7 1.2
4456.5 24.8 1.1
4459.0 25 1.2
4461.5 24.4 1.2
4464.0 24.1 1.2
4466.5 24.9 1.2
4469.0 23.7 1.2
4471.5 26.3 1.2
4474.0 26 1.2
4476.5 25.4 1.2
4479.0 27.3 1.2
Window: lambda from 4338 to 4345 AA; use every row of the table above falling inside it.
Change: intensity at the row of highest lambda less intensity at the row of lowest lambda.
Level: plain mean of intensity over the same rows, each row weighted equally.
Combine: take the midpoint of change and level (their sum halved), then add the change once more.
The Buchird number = 15.4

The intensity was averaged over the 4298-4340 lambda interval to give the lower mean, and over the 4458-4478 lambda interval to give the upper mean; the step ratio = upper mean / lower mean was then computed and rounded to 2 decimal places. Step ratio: 1.13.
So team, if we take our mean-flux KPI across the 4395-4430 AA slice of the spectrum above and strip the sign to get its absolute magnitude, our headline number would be 24.7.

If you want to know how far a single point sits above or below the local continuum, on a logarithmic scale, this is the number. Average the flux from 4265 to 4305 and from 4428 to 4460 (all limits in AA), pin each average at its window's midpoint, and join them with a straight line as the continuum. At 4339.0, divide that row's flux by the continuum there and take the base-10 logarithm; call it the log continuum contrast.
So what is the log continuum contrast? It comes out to -0.13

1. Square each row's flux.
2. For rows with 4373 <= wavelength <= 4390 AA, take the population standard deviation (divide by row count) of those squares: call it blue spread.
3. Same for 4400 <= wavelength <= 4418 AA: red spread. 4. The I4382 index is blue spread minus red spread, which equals 83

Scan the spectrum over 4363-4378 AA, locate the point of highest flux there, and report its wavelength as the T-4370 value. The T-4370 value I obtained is 4374.0 AA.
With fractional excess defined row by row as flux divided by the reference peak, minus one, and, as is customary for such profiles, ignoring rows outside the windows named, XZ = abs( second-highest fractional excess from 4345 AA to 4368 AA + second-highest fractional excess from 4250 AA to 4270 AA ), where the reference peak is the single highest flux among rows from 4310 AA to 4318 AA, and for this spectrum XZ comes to 0.066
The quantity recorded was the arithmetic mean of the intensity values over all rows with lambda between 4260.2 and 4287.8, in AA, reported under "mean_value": 23.7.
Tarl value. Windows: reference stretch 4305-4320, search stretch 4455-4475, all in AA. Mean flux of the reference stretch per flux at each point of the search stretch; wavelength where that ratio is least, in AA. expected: 4471.5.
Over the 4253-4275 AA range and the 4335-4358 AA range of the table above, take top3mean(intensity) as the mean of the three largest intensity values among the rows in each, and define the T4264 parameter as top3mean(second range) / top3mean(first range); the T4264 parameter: 0.97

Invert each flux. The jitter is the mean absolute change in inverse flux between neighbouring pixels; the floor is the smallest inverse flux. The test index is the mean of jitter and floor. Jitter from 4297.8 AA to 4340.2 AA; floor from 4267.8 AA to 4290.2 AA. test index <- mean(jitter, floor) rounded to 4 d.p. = 0.0218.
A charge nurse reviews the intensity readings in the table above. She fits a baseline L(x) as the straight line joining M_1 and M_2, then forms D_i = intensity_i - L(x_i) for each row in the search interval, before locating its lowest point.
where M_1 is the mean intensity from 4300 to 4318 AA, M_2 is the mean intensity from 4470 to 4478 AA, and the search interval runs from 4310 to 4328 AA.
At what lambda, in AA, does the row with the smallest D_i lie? 4311.5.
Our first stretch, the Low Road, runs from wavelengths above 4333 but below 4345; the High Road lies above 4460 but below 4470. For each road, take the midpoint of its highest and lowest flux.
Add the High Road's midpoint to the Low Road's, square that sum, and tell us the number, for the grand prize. 2066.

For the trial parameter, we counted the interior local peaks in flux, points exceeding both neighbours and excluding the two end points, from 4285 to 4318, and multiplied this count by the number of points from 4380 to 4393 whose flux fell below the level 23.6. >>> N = 12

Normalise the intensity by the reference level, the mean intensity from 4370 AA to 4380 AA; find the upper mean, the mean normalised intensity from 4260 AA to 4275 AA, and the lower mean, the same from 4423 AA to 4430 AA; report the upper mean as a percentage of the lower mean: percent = 94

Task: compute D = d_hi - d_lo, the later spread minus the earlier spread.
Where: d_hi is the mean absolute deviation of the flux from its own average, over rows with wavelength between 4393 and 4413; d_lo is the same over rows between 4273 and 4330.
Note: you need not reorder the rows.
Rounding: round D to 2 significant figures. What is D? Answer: -1.2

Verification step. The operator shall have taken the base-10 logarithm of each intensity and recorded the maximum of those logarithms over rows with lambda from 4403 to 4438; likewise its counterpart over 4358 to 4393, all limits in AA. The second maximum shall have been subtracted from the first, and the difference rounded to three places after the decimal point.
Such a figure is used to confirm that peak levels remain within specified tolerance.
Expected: -0.019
